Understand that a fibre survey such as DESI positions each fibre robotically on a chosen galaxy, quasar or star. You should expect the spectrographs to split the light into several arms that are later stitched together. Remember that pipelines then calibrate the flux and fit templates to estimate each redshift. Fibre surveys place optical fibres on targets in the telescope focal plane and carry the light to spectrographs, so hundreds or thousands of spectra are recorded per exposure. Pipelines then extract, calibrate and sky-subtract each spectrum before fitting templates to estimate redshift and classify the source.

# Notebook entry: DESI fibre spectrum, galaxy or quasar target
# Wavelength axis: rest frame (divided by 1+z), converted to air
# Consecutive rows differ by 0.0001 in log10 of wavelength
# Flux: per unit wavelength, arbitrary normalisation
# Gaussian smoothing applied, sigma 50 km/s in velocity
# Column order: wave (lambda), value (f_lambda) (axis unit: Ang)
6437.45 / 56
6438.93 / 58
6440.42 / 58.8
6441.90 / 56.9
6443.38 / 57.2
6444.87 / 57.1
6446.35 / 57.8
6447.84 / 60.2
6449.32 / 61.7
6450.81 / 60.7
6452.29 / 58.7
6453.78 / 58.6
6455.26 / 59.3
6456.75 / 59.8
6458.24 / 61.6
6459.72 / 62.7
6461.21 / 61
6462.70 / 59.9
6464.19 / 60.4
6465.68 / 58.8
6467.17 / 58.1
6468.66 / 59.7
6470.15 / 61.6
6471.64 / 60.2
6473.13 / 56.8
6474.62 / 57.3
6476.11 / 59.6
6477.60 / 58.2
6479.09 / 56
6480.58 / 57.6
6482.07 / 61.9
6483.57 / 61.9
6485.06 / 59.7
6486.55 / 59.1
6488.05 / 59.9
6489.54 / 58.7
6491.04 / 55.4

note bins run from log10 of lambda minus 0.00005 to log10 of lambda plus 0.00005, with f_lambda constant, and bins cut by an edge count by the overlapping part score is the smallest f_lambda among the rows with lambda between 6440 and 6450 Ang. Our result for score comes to 56.9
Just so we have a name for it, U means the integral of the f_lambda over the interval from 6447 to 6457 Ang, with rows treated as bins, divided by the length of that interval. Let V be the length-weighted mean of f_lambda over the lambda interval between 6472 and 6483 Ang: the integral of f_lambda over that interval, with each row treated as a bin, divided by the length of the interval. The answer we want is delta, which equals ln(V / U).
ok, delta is -0.025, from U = 59.8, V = 58.3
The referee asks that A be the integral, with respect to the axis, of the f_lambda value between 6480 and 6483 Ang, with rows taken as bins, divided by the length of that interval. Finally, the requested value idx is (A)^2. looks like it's 3588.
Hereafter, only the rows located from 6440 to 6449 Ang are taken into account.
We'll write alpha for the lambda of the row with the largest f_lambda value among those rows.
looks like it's 6447.84 Ang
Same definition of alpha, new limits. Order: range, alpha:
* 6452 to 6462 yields 6459.72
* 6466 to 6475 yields 6470.15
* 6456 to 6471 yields 6459.72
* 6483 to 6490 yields 6483.57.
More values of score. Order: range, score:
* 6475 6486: 56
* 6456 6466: 58.8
